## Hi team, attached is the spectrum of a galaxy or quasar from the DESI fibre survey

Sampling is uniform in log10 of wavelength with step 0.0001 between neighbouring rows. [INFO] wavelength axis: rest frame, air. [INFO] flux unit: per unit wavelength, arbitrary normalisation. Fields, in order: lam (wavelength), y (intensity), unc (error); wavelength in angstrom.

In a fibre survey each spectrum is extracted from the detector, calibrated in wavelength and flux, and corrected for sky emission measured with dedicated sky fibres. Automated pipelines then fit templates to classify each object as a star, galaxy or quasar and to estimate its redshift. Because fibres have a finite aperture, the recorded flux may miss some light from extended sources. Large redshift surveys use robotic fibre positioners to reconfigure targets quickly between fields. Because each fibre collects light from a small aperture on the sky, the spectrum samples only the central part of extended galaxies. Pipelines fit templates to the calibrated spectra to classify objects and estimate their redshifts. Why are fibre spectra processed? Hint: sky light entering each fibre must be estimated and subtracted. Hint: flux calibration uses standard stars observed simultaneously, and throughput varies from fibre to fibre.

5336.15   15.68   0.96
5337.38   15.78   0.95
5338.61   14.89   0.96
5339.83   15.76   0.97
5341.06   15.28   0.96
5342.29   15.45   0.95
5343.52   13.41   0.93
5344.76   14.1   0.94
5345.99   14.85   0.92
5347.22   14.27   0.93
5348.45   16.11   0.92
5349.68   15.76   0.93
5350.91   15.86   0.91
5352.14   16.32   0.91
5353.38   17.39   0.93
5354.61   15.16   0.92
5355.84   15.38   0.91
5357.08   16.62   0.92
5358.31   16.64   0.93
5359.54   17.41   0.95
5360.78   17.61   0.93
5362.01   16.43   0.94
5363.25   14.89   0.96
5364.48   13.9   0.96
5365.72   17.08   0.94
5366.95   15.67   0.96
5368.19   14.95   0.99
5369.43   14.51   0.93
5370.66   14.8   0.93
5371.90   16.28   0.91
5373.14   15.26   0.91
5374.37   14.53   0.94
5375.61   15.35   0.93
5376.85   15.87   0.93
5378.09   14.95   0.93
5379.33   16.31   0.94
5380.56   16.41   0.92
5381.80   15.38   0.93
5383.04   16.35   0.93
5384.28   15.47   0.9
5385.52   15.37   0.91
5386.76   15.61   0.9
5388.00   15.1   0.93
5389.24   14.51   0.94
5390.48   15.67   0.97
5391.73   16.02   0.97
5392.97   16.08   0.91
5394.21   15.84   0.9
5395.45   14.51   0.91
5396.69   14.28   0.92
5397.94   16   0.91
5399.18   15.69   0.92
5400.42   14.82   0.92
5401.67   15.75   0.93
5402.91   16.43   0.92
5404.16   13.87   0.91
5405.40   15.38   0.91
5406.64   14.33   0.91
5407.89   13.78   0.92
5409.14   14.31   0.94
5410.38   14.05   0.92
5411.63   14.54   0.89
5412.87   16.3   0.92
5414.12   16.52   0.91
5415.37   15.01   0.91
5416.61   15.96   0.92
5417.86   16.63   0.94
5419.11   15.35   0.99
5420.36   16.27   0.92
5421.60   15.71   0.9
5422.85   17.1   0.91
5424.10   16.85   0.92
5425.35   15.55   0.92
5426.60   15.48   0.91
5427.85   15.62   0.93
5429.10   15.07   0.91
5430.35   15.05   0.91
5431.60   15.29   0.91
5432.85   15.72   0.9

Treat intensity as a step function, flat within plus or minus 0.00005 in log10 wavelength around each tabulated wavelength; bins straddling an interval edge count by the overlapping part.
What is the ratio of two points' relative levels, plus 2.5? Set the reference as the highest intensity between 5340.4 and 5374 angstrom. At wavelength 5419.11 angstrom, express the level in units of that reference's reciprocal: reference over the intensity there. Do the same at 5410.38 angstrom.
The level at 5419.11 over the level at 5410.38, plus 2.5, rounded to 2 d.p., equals 3.42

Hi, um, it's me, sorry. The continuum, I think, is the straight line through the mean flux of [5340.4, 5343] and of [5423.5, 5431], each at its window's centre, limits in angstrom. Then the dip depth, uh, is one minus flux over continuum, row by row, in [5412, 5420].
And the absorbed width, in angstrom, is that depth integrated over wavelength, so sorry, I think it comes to -0.19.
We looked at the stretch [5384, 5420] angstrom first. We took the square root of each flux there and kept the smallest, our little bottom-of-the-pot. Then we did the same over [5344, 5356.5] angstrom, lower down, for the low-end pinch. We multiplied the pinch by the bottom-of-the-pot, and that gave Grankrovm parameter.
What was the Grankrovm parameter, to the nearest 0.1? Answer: 13.9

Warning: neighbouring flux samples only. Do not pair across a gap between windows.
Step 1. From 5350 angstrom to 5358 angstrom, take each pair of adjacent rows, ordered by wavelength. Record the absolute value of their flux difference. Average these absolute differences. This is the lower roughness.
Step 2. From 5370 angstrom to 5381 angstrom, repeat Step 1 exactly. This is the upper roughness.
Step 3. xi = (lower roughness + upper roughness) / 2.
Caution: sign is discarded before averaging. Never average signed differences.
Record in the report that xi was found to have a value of 0.96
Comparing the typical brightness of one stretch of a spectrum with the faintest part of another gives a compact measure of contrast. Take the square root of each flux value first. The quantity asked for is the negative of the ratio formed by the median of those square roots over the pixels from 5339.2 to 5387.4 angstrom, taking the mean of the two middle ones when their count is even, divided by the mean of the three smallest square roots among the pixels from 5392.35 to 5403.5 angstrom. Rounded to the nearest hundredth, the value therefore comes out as -1.03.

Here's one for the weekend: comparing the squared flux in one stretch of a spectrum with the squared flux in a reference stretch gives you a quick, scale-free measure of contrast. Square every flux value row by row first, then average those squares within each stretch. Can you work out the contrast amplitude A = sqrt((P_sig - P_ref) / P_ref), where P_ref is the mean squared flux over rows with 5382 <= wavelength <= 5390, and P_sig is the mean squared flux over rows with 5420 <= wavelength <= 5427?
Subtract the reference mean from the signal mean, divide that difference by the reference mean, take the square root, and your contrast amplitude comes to 0.32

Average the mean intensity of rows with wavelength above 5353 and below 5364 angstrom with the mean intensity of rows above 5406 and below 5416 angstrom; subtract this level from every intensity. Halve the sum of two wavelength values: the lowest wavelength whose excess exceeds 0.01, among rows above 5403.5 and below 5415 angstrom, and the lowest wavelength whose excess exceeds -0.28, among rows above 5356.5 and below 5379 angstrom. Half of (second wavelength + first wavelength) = 5385.0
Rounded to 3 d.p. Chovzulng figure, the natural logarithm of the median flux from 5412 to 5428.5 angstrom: 2.770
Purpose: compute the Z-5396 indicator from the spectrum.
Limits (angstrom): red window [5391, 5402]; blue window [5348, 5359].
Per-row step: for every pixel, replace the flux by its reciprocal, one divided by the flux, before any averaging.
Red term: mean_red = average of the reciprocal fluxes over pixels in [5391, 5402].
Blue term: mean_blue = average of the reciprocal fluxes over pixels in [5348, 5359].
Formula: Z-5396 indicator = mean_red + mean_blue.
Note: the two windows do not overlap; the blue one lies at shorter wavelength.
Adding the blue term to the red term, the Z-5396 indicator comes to 0.127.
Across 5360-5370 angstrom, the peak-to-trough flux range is 3.7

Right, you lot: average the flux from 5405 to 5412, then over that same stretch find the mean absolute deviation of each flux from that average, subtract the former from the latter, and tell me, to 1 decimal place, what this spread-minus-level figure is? -14.0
